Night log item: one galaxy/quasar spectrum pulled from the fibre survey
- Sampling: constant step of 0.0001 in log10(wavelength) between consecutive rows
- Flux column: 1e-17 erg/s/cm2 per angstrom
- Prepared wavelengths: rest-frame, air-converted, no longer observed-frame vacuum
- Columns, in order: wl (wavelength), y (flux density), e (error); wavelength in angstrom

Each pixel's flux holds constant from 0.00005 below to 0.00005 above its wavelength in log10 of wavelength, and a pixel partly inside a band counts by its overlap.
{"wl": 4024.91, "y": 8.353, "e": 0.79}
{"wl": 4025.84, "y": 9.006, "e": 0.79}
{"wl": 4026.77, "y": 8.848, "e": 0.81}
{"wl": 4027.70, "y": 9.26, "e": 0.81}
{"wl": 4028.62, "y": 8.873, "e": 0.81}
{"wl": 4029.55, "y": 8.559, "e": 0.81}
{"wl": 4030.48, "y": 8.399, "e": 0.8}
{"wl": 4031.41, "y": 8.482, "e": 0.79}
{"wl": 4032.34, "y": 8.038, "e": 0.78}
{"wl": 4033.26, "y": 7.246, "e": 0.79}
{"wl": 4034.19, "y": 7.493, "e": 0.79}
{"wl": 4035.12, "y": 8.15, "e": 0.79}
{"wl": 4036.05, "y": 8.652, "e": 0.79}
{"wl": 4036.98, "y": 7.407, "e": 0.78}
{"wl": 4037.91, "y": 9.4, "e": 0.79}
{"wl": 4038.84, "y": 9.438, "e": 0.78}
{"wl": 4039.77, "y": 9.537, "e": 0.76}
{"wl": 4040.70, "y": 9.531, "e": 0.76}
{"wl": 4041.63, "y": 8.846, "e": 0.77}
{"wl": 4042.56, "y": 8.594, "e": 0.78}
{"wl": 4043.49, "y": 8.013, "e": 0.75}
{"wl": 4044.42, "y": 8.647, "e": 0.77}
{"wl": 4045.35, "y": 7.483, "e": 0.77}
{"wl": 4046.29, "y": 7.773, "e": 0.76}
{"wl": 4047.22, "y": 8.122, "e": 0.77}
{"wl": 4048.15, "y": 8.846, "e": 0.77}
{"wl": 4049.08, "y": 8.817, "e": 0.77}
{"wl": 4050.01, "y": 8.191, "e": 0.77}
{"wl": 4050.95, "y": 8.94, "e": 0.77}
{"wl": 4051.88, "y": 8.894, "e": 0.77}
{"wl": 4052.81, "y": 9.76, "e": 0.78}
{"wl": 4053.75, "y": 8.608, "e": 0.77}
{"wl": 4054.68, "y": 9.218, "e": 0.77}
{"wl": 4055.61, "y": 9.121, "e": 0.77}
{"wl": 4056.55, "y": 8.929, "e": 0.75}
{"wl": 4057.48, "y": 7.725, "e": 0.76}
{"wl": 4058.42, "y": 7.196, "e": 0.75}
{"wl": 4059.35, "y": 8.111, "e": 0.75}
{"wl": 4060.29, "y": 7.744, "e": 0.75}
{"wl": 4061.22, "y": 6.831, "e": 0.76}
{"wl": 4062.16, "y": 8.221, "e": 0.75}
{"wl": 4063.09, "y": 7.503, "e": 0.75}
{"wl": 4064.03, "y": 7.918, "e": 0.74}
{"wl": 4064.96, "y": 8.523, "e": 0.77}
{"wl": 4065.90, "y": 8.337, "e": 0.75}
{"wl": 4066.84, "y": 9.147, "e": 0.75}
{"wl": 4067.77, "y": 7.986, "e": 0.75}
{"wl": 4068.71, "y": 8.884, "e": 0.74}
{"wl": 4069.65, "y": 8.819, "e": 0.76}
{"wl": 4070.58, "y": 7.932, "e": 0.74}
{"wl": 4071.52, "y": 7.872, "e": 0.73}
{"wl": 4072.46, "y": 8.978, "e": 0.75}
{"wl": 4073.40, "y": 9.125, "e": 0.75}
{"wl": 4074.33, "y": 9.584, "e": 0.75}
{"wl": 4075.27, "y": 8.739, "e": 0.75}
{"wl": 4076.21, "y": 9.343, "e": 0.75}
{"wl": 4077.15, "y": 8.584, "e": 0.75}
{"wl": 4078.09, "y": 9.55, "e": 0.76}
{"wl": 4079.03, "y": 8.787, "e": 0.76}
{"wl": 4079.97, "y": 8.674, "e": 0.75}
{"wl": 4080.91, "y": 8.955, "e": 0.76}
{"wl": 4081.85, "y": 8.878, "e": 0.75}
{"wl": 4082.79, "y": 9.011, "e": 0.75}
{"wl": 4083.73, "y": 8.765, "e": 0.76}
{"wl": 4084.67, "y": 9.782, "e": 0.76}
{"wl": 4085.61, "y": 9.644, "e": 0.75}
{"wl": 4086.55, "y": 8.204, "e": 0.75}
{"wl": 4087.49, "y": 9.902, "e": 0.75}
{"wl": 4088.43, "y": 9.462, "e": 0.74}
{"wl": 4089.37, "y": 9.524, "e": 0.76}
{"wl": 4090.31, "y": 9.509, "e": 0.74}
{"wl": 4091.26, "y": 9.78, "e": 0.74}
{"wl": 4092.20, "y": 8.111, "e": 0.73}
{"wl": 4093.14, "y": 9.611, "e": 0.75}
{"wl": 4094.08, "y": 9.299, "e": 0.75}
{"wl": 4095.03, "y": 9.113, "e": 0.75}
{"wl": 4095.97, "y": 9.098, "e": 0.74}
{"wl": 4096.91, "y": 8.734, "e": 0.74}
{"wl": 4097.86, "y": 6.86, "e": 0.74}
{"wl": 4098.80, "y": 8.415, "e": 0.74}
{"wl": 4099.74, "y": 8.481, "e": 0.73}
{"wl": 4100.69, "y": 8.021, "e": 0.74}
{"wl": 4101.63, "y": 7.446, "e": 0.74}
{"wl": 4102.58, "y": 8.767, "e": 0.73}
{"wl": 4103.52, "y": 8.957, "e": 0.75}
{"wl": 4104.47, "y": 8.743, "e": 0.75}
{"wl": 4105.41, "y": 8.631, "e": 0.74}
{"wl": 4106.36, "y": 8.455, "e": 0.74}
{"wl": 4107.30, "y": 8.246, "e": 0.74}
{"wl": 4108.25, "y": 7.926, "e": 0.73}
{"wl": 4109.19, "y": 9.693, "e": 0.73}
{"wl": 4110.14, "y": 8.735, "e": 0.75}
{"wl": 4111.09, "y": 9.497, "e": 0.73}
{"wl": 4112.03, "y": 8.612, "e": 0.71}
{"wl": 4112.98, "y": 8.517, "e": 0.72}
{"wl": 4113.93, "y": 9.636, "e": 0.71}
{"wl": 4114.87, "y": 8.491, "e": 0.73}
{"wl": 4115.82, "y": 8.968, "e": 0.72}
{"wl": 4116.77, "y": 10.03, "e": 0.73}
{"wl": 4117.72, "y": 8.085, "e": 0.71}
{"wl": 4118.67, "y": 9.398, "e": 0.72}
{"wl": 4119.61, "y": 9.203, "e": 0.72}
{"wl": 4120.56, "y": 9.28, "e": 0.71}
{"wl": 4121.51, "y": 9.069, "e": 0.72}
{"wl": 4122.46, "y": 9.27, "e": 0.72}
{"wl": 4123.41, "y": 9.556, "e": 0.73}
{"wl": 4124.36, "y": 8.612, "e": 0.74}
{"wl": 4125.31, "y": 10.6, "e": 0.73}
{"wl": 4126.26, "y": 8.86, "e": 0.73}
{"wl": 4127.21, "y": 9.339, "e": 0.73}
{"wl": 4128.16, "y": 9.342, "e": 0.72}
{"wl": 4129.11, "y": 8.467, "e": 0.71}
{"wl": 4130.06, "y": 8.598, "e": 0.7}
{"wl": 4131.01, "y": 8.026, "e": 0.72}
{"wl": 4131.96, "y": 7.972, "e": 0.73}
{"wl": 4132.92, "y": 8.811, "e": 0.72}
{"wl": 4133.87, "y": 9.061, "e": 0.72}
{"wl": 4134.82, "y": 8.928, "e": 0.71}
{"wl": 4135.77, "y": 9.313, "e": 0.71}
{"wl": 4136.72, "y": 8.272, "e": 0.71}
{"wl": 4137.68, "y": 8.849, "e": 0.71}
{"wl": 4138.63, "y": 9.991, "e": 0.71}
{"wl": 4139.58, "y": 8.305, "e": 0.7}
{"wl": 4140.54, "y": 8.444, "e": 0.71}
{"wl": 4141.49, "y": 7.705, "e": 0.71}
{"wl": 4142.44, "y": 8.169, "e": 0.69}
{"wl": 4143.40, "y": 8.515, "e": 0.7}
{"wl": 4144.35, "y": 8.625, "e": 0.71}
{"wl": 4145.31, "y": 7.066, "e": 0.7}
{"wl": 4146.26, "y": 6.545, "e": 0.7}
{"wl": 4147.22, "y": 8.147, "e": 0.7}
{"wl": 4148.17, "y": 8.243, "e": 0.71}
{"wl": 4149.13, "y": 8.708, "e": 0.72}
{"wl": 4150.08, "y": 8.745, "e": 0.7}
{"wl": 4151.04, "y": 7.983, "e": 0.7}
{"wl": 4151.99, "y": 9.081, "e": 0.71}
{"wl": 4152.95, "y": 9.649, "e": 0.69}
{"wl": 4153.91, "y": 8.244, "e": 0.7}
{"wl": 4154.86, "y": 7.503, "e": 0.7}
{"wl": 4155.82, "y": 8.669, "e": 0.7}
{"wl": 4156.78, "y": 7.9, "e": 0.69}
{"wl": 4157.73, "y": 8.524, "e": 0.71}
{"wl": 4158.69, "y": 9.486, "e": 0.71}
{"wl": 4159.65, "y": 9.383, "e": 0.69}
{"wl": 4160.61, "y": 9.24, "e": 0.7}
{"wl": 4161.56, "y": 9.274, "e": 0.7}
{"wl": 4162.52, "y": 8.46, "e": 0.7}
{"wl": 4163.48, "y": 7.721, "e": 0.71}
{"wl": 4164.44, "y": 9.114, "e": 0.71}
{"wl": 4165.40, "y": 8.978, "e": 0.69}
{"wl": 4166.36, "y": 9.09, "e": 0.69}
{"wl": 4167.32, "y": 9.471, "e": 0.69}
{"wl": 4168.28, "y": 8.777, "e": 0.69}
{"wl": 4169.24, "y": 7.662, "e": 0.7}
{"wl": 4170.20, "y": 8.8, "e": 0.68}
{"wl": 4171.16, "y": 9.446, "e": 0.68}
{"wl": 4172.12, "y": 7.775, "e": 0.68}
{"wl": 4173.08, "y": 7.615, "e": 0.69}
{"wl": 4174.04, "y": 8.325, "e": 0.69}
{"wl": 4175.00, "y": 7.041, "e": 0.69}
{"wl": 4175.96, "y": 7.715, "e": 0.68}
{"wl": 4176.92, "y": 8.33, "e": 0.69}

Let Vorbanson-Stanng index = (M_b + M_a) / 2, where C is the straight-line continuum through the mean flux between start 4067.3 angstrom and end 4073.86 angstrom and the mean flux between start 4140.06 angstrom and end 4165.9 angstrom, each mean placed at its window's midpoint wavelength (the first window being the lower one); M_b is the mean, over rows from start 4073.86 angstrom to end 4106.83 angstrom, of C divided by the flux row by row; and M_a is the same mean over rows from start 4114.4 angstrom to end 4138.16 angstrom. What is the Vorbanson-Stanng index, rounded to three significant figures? 0.954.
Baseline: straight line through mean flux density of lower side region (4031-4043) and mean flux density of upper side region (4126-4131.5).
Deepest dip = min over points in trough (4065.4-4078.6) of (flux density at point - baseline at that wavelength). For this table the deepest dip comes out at -0.7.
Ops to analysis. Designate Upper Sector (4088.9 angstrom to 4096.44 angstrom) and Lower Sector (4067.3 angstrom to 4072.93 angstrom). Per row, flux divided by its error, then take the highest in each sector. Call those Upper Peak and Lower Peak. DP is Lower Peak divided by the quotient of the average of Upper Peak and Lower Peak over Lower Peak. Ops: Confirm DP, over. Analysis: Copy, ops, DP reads 11.4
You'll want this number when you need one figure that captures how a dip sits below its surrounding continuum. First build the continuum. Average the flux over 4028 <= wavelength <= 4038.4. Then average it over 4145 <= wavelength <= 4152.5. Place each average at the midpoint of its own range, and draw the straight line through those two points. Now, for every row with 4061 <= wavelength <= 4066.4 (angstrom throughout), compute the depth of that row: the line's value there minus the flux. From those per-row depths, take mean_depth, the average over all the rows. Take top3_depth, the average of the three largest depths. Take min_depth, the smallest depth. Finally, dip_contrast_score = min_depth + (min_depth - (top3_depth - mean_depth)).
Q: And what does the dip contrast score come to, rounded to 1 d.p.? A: -1.1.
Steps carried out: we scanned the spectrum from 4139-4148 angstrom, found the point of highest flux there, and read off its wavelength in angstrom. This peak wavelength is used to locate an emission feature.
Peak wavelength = 4144.35 angstrom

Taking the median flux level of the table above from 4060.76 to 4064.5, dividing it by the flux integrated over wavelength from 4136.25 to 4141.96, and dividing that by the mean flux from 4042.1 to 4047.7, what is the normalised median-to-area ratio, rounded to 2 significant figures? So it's 0.019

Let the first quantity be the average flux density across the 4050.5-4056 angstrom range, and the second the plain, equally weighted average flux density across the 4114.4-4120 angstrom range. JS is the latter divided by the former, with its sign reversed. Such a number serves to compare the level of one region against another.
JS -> -0.99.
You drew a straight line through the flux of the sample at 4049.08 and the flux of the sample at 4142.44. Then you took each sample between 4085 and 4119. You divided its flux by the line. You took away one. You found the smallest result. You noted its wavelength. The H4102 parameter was 4097.86 angstrom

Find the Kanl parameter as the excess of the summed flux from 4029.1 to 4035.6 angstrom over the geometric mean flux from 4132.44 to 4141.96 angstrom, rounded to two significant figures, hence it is 48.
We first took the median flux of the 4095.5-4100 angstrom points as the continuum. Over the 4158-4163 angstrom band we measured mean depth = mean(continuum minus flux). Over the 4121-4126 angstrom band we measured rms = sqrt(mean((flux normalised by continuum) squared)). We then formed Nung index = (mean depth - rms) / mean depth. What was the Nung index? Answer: 3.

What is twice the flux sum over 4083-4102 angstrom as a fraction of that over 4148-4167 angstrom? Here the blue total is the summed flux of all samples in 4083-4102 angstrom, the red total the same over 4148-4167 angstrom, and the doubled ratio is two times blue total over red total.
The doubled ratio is 2.04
